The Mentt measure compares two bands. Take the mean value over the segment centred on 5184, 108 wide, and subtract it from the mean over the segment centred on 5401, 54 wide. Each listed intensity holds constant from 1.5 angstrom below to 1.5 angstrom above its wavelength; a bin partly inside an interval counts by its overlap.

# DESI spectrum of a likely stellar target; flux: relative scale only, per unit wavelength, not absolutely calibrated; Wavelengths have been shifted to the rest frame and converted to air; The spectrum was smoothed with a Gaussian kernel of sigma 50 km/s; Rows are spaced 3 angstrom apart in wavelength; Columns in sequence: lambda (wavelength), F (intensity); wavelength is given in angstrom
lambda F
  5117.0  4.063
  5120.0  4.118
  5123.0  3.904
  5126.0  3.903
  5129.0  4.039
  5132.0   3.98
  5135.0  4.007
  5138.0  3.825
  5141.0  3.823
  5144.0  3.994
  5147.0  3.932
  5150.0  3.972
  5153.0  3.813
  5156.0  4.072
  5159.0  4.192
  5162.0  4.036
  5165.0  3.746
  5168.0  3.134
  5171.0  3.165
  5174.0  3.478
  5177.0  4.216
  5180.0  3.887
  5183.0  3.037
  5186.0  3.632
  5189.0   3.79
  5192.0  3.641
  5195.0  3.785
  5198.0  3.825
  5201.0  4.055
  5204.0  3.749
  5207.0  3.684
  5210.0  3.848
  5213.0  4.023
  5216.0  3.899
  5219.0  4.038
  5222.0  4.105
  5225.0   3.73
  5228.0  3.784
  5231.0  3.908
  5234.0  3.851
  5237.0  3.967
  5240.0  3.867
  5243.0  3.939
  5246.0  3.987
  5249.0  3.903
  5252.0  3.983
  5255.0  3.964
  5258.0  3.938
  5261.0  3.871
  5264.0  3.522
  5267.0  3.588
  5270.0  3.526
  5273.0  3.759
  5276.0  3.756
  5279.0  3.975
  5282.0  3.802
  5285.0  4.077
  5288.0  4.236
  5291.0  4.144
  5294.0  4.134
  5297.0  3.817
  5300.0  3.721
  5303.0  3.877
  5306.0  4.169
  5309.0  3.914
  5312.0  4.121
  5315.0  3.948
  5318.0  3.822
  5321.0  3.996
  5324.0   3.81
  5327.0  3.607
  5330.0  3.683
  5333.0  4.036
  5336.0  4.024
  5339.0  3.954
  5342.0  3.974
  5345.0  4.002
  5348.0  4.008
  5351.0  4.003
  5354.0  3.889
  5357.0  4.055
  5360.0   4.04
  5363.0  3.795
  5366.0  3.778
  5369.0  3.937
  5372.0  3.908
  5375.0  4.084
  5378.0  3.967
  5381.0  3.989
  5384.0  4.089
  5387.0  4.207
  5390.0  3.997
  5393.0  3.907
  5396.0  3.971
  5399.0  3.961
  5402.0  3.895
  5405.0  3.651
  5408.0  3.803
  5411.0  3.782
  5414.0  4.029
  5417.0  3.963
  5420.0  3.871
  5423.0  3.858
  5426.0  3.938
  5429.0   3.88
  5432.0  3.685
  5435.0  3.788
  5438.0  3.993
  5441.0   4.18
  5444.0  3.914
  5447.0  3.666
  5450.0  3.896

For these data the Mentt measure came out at 0.12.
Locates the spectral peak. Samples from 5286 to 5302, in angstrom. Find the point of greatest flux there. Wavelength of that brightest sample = 5288.0 angstrom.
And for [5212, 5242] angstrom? 5222.0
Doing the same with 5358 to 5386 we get 5384.0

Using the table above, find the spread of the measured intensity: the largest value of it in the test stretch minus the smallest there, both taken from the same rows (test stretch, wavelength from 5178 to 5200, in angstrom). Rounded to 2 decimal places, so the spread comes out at 0.85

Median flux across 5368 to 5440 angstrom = 3.94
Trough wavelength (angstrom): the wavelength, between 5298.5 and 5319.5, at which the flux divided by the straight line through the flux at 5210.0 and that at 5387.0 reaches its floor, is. 5300.0 angstrom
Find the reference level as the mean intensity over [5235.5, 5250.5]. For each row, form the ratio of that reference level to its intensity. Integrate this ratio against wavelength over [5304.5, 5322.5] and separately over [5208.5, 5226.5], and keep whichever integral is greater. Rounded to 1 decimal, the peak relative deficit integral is 18.0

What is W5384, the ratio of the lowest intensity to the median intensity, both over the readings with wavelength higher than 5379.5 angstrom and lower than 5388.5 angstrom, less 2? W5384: -1.02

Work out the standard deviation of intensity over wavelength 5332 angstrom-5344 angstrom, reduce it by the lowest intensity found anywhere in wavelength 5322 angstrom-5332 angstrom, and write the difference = -3.57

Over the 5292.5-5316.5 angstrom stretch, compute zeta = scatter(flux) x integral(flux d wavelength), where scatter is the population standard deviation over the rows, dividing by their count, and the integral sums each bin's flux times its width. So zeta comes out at 14.5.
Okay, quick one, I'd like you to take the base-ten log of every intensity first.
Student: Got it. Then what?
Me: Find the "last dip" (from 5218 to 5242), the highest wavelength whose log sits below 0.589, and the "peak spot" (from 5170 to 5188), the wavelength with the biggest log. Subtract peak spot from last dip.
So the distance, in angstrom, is 63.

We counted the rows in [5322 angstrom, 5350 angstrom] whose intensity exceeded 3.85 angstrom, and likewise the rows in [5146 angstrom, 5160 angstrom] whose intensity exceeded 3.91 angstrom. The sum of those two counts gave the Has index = 10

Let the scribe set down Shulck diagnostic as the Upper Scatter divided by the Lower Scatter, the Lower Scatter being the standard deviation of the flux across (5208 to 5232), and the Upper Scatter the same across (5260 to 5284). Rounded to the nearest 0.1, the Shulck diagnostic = 1.3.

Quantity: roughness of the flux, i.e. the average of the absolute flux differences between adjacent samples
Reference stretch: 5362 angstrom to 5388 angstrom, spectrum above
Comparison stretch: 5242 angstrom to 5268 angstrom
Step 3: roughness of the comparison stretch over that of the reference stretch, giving 1.0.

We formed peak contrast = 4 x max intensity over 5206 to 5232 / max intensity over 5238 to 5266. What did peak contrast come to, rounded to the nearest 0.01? 4.12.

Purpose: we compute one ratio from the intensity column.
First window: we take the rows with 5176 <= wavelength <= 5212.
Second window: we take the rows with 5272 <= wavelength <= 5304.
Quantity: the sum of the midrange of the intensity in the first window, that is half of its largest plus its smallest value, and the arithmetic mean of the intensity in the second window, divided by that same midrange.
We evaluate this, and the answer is 2.09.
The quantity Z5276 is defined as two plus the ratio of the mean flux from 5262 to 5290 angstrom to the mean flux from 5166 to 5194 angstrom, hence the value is 3.07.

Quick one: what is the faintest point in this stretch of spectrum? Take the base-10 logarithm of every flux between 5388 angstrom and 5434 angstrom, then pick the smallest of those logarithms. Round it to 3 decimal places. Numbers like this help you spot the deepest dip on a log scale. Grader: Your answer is 0.562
